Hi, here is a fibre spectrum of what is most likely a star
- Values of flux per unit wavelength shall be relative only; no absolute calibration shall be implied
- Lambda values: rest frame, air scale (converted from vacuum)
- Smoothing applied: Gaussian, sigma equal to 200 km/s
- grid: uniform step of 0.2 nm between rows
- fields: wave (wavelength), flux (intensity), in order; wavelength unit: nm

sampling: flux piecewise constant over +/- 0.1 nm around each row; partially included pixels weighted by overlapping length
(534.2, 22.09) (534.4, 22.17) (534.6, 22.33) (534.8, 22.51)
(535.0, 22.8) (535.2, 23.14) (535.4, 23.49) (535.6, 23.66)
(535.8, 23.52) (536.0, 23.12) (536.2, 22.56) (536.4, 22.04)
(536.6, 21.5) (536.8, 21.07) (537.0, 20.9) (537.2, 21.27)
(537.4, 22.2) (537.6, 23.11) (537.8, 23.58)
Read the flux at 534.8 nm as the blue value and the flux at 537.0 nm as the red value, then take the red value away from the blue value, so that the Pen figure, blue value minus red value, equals 1.6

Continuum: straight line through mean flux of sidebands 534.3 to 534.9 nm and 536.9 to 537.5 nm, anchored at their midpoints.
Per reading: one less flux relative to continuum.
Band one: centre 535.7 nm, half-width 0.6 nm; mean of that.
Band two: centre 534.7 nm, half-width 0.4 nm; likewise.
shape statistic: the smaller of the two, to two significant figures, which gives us -0.058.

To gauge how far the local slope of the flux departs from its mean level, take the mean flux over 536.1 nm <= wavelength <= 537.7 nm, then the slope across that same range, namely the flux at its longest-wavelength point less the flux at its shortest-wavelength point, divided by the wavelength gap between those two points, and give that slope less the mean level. -21.4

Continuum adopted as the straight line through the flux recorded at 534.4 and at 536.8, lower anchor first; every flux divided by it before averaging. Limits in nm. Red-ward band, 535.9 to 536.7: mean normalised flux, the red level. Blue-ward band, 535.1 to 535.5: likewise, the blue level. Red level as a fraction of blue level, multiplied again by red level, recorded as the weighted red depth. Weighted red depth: 1.02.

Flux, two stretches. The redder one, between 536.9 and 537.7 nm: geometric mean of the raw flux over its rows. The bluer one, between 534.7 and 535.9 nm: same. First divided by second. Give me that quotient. 0.94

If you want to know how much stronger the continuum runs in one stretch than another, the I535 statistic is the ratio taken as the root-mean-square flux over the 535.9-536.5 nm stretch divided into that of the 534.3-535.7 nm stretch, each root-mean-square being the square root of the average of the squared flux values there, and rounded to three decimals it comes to 1.013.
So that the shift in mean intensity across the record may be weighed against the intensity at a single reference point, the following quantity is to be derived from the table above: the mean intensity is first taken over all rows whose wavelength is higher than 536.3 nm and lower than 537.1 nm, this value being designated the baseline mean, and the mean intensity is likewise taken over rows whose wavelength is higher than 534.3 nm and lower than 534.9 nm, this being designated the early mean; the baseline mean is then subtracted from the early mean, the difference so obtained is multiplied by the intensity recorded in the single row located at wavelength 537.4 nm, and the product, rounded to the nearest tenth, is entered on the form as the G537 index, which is 21.3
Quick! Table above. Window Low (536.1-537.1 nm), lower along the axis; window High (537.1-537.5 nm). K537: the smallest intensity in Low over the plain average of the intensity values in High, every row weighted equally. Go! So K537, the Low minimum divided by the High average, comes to 0.96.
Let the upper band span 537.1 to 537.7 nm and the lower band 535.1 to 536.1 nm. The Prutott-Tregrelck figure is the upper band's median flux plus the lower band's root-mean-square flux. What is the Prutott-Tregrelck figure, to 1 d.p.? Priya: 45.6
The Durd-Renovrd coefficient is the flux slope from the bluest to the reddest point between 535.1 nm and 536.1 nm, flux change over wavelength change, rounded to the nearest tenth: 0.0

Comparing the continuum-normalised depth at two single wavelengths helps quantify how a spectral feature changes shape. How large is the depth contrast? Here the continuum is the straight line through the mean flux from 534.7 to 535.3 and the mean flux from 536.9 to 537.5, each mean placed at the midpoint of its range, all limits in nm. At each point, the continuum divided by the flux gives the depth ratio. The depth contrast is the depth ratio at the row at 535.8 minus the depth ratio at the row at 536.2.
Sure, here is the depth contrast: -0.029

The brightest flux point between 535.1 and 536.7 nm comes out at 23.66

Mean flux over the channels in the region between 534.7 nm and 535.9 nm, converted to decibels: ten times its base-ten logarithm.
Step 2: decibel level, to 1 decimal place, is 13.7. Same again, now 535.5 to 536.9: 13.5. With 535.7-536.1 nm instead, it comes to 13.7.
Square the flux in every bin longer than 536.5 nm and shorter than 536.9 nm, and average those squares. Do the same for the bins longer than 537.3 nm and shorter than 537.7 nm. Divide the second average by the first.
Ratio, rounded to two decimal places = 1.13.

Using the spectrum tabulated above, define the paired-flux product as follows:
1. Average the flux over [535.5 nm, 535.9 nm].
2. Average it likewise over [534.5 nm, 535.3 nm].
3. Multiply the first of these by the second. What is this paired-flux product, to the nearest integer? 535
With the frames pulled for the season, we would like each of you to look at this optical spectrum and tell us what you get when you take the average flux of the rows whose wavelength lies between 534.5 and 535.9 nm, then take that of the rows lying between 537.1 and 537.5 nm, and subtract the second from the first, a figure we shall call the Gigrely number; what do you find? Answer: 1.33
